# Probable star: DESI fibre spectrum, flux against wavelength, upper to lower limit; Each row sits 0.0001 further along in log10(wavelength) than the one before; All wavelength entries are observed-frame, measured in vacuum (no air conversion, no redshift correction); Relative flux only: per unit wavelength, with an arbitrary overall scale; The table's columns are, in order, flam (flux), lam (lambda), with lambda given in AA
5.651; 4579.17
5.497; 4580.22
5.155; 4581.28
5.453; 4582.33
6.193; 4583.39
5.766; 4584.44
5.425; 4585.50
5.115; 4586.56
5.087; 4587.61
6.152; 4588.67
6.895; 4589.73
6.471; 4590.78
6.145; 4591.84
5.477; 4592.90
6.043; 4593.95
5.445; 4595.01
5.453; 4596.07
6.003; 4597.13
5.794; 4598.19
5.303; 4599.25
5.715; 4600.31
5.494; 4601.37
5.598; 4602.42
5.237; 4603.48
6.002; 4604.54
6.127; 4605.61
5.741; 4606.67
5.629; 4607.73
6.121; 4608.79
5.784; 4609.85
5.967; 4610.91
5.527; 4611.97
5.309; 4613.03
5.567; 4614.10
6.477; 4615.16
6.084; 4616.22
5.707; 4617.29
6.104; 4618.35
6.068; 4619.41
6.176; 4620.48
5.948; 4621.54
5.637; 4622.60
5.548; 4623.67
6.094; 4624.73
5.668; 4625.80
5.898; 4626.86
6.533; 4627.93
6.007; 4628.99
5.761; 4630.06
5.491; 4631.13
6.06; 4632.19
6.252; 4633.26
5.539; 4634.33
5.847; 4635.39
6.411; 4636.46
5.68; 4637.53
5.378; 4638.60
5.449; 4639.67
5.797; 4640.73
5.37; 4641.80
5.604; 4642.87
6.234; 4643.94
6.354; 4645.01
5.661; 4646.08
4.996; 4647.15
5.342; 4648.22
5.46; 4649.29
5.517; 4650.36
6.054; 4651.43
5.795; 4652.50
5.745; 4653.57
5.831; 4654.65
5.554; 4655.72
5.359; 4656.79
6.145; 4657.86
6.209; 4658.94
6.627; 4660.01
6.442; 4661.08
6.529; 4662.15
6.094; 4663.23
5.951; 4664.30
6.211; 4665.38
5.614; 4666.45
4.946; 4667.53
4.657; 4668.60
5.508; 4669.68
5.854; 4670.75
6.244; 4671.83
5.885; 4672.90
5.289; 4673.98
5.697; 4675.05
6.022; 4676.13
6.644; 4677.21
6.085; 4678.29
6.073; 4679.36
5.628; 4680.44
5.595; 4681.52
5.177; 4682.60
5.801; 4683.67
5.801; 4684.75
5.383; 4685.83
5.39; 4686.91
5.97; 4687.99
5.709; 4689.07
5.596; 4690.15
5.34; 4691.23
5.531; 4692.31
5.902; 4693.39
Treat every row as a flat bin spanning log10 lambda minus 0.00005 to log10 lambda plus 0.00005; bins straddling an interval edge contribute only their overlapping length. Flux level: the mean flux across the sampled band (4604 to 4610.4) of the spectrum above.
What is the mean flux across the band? 5.90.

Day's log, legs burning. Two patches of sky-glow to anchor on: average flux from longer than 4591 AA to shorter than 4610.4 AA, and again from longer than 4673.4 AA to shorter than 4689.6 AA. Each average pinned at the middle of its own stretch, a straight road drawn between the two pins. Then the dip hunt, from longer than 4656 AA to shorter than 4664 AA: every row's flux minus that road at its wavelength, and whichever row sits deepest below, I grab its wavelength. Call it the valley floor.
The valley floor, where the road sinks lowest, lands 4656.79 AA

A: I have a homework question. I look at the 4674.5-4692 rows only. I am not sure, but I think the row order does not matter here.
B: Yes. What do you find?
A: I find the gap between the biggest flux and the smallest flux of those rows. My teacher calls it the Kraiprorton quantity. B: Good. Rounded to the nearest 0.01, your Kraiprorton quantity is 1.47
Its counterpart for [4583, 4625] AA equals 1.81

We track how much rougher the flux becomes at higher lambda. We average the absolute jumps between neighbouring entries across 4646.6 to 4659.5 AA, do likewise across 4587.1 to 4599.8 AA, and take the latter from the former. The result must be -0.26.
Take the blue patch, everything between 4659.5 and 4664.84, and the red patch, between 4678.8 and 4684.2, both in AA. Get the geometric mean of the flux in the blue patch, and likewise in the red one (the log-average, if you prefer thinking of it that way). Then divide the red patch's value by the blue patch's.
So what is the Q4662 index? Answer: 0.89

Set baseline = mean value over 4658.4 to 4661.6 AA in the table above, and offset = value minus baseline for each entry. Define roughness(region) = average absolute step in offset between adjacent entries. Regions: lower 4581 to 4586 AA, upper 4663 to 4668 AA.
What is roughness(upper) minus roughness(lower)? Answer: -0.03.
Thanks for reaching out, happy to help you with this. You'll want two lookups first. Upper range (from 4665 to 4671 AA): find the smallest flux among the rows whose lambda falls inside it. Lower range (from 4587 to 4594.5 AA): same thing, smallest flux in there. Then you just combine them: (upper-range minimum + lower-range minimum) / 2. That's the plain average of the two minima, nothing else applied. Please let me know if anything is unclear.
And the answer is 4.87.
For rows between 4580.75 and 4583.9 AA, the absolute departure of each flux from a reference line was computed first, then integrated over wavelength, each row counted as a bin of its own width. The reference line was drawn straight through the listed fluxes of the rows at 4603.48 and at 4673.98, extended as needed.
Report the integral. 1.3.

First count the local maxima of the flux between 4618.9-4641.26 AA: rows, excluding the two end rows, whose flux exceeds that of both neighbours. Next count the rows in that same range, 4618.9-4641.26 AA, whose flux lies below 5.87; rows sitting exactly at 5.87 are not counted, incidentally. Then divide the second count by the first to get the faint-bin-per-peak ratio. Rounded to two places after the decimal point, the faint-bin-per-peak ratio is 2.20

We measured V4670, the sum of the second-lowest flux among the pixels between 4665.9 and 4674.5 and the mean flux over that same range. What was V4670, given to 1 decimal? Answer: 10.4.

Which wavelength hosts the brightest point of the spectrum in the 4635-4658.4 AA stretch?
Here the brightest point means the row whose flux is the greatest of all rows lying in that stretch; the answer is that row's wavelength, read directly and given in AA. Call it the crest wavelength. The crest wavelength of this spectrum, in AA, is 4636.46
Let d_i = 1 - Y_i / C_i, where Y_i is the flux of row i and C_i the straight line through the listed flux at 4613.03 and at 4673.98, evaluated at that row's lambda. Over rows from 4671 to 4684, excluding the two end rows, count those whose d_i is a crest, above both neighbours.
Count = 2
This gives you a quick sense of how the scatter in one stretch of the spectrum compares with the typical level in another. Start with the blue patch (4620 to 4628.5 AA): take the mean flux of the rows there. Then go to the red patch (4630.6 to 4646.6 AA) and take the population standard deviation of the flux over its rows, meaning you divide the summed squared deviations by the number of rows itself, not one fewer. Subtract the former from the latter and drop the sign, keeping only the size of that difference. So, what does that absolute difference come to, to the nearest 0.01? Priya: 5.59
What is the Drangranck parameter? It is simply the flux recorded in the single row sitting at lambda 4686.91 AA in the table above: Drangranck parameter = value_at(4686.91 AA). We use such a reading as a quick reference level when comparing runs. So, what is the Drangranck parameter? 5.39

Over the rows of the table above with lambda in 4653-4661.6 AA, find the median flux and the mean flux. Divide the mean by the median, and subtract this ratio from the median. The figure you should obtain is 4.99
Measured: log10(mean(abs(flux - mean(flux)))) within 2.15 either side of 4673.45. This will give -0.54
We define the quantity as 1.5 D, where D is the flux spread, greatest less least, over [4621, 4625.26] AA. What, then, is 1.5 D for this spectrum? 0.82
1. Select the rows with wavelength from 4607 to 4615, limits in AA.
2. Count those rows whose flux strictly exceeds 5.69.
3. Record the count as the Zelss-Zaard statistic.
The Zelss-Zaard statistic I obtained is 3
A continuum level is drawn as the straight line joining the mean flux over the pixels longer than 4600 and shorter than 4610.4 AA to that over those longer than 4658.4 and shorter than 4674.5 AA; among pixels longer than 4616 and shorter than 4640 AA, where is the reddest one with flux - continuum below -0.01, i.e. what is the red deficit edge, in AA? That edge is 4639.67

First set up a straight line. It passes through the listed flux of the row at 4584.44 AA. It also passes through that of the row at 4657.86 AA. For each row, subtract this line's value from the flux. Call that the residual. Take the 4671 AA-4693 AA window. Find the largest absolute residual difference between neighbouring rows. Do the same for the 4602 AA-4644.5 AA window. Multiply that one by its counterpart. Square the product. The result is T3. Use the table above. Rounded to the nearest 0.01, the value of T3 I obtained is 0.31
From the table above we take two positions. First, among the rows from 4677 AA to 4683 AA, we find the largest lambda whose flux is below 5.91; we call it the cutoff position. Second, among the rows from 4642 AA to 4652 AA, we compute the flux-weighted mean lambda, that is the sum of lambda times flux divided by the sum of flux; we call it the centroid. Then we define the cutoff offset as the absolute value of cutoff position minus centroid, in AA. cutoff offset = 35.5 AA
